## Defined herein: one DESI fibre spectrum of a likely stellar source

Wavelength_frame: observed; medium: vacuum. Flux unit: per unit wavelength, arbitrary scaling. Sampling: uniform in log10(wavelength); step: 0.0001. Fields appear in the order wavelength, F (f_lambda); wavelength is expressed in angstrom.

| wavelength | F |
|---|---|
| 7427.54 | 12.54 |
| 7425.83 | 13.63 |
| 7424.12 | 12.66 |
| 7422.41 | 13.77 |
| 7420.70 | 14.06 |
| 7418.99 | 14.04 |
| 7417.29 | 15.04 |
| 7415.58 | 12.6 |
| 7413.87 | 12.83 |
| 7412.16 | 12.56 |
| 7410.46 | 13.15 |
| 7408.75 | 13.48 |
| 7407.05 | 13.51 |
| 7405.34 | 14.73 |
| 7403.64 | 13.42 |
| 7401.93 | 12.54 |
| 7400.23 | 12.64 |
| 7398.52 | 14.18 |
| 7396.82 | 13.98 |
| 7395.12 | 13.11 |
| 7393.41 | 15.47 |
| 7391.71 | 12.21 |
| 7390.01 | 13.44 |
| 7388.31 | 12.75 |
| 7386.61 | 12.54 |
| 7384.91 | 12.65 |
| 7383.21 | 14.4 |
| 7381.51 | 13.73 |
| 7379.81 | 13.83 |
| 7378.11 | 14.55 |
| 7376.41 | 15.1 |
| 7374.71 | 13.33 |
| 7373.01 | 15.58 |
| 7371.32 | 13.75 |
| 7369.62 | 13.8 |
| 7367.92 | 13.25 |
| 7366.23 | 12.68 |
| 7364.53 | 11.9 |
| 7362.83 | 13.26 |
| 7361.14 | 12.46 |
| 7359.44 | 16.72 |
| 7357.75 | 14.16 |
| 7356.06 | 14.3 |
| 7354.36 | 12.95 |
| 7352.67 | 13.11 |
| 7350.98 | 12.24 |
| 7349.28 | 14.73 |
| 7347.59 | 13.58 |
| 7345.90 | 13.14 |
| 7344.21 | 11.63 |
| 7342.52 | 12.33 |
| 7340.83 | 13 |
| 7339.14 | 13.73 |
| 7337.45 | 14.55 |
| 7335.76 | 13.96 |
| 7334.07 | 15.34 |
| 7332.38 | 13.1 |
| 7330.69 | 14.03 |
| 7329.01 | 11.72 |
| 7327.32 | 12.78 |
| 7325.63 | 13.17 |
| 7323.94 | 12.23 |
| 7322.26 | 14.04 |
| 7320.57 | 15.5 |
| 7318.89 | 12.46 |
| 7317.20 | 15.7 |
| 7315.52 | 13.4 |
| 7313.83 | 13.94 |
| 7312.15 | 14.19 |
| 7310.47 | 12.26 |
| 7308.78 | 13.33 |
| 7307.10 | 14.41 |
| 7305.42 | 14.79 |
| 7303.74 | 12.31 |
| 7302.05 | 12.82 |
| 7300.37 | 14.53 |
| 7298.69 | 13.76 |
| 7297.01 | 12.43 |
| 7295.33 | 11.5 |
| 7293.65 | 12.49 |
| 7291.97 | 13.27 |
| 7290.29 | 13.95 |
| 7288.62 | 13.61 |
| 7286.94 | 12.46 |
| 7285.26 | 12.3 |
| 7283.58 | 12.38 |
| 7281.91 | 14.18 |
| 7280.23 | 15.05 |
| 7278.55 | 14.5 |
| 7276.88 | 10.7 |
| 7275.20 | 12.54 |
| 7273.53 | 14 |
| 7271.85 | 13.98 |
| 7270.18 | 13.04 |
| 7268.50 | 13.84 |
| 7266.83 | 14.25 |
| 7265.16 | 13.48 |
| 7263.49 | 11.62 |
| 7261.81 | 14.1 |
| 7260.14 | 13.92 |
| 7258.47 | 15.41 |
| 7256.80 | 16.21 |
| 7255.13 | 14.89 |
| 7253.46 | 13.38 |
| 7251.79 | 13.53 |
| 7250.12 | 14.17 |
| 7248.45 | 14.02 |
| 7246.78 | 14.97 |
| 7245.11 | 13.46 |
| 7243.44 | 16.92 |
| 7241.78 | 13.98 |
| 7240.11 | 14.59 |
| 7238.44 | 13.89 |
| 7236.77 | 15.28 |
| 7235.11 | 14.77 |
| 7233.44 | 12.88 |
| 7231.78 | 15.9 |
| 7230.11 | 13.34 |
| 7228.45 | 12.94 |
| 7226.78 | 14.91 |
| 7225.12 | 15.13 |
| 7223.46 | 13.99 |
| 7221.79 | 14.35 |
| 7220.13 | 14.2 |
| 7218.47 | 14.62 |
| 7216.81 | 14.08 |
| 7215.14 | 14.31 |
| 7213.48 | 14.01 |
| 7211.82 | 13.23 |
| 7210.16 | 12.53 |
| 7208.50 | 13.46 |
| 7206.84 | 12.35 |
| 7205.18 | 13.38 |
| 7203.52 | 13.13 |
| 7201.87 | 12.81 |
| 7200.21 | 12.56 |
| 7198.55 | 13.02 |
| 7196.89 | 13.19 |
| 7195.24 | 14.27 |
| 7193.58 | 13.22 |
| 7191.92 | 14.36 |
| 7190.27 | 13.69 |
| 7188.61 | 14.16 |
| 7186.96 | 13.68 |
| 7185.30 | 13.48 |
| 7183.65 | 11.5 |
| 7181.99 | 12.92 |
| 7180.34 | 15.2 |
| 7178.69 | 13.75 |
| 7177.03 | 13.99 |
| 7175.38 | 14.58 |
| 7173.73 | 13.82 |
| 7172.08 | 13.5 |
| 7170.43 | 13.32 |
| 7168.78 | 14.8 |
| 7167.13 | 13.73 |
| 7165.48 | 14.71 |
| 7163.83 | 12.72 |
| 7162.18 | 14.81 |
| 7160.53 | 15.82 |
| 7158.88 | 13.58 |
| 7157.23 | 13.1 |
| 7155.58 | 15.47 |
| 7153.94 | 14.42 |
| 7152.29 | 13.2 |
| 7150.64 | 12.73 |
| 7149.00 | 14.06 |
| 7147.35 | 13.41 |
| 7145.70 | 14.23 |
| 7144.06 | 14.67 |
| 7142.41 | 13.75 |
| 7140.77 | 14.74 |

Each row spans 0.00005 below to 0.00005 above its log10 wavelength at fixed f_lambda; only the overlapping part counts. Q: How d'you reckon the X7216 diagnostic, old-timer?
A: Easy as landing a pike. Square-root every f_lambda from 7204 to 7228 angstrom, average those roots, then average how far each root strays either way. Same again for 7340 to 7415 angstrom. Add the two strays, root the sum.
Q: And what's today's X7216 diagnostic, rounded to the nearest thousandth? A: 0.443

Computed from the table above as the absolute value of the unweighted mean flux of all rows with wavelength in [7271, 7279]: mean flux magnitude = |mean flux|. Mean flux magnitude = 13.1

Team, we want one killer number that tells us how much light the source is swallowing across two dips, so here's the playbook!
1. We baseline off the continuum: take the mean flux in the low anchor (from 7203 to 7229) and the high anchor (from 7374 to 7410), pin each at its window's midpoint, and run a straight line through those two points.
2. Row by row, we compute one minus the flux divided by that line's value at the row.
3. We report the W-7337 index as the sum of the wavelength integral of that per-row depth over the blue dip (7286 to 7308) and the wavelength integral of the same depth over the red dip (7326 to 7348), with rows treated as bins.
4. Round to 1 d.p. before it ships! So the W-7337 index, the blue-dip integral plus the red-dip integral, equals 1.3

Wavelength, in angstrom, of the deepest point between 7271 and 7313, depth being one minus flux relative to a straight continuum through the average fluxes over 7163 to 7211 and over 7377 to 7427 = 7276.88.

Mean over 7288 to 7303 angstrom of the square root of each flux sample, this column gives 3.62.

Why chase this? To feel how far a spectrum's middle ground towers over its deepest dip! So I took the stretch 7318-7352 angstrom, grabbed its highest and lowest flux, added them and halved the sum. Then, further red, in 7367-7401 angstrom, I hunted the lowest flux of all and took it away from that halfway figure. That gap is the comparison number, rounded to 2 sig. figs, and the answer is 1.4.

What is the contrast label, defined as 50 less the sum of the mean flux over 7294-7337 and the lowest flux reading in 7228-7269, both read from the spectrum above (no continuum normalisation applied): 24.9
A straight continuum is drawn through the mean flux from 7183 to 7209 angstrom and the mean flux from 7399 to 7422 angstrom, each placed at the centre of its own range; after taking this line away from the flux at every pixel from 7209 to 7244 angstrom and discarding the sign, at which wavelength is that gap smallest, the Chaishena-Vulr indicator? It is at 7230.11 angstrom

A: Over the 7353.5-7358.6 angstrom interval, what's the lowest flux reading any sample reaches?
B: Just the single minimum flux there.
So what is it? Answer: 12.95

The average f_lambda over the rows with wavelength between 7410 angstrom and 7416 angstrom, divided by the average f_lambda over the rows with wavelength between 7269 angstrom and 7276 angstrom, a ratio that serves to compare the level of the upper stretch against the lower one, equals 0.95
